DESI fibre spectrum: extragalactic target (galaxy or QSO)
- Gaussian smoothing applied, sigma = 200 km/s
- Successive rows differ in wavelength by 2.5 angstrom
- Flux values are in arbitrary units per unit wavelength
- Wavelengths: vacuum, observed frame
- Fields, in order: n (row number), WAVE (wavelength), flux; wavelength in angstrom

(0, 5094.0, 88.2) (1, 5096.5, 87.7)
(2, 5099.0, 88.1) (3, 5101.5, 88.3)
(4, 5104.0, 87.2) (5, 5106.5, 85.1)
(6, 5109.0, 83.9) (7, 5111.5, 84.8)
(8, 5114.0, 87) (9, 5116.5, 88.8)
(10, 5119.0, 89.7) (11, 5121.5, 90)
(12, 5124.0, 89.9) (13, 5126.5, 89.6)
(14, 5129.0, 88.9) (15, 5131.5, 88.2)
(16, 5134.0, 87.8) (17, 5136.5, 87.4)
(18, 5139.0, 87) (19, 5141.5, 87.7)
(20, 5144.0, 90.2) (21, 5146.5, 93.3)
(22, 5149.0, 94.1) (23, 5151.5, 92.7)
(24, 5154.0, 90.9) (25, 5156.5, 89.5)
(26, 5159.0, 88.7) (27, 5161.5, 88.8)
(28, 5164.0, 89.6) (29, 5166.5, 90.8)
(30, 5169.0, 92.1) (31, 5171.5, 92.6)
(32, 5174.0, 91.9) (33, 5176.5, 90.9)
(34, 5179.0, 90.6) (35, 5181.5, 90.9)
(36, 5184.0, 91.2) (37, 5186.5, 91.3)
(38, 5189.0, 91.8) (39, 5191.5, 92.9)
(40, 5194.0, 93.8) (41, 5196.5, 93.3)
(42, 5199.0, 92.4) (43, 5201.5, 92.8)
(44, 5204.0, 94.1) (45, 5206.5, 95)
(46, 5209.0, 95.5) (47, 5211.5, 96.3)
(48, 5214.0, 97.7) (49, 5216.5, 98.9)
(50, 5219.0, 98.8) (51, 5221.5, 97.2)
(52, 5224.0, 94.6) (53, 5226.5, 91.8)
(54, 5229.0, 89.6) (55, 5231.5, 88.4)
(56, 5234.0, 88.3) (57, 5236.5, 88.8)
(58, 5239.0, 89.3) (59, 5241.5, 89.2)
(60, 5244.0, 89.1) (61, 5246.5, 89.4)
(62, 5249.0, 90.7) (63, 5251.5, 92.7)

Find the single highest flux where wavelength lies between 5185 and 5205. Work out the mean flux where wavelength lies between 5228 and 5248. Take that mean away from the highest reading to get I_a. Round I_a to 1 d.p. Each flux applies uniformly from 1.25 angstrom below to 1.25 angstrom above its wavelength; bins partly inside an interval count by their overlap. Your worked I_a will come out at 5.1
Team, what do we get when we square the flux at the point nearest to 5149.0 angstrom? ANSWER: 8855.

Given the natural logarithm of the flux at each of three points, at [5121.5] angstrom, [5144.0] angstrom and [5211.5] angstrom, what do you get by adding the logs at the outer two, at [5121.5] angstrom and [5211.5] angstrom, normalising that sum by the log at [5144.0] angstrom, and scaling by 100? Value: 201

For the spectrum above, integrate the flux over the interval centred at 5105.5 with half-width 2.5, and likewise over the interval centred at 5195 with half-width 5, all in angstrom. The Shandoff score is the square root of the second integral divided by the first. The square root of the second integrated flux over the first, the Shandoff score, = 1.5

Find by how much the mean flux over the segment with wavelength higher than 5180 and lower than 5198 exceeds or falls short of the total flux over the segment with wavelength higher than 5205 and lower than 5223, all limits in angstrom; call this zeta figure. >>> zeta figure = -587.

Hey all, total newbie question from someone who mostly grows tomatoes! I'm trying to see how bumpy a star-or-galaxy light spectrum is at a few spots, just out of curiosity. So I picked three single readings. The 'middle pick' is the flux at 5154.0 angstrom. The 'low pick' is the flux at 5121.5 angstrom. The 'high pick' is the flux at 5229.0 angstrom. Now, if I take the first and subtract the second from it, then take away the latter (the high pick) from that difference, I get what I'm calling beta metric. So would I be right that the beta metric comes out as -89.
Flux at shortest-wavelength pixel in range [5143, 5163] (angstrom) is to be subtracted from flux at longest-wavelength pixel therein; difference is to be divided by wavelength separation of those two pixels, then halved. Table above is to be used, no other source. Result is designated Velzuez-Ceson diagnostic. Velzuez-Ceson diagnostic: -0.04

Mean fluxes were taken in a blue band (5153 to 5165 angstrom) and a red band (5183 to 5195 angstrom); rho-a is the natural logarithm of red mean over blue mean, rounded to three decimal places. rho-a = 0.030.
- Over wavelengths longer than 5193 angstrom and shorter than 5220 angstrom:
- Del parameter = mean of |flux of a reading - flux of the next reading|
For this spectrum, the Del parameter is 0.80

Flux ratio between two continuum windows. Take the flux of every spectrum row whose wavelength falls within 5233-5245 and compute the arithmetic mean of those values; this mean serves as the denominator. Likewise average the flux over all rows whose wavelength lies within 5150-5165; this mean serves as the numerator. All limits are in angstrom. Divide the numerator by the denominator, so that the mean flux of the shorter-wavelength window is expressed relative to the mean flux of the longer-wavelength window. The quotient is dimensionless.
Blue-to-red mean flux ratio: 1.01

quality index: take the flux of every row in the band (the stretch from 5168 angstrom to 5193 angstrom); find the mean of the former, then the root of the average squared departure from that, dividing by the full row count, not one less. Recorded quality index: 0.7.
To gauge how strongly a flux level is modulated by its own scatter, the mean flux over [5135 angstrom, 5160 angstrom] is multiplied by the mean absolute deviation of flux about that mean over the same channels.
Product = 188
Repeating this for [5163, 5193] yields 67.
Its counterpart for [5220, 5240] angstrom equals 241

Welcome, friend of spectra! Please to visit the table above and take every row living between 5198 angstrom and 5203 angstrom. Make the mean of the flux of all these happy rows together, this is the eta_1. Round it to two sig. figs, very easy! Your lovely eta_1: 93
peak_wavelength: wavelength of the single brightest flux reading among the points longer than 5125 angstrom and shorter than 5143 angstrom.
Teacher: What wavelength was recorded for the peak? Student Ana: 5126.5 angstrom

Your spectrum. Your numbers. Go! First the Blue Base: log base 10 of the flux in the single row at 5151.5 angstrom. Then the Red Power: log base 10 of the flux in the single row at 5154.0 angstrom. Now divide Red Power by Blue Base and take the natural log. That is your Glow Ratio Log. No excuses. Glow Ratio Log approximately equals -0.0043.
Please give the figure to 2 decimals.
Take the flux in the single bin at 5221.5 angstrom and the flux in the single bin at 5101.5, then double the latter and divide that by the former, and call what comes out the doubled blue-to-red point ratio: 1.82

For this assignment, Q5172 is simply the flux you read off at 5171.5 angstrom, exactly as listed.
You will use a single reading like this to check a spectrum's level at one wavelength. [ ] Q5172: 92.6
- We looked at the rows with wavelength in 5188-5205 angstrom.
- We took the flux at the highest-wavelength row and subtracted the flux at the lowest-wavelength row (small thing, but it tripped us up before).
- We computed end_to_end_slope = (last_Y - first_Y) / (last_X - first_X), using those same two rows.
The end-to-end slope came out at 0.2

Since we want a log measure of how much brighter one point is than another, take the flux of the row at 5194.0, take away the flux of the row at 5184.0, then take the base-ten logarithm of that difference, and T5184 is 0.41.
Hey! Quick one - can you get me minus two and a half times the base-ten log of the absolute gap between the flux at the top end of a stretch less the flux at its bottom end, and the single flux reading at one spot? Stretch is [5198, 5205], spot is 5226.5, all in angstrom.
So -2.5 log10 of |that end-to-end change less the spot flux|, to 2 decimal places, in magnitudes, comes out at -4.89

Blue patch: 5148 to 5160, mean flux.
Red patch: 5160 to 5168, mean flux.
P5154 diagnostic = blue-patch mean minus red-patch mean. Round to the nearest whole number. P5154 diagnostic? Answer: 1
